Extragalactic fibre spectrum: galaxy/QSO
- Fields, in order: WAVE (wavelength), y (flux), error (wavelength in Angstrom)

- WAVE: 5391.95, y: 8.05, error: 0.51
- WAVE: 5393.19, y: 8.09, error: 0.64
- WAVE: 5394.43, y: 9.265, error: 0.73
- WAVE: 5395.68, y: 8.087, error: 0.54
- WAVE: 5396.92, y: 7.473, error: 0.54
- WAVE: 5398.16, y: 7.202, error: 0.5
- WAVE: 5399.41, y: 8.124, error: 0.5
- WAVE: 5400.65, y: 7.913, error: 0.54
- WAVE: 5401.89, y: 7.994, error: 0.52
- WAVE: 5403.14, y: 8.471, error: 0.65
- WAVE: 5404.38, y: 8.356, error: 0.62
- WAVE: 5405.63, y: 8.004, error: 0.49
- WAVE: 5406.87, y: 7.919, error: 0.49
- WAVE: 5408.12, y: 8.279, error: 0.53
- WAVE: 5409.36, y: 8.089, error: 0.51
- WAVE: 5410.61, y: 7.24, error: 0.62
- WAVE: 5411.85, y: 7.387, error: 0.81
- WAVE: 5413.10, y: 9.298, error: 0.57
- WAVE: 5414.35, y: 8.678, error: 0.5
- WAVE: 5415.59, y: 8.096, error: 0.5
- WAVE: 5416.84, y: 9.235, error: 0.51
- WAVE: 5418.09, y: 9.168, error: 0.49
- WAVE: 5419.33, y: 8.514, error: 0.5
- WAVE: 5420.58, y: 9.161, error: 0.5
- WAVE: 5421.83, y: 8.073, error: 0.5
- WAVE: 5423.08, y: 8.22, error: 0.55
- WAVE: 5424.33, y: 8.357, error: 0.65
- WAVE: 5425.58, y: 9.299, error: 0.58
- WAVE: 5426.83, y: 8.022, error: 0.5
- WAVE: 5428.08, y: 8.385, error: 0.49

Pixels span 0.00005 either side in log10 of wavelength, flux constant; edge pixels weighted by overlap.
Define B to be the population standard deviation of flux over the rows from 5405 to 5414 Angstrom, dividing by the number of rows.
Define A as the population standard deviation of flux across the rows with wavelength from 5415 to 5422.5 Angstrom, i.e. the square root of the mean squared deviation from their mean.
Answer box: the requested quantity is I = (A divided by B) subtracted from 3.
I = 2.2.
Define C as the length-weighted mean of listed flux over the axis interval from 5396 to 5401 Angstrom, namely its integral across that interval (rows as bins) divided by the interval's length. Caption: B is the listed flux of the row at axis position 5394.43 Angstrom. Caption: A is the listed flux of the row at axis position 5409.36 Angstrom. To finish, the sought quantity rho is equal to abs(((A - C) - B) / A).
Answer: 1.10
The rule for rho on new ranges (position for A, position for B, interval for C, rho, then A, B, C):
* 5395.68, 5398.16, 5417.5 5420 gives 0.99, 8.087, 7.202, 8.9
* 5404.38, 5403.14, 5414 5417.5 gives 1.05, 8.356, 8.471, 8.7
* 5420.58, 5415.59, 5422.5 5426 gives 0.82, 9.161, 8.096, 8.6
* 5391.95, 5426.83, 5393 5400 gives 0.99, 8.05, 8.022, 8.0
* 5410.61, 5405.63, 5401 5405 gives 1.25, 7.24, 8.004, 8.3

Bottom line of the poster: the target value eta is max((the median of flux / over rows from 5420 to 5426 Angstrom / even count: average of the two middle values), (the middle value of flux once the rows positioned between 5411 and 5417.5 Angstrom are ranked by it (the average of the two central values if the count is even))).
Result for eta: 8.68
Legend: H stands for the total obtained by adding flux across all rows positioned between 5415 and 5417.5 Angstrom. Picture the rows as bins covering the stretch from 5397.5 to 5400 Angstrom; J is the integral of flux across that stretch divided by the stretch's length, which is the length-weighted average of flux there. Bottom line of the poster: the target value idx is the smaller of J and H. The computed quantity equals 7.64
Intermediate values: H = 17.3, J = 7.64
